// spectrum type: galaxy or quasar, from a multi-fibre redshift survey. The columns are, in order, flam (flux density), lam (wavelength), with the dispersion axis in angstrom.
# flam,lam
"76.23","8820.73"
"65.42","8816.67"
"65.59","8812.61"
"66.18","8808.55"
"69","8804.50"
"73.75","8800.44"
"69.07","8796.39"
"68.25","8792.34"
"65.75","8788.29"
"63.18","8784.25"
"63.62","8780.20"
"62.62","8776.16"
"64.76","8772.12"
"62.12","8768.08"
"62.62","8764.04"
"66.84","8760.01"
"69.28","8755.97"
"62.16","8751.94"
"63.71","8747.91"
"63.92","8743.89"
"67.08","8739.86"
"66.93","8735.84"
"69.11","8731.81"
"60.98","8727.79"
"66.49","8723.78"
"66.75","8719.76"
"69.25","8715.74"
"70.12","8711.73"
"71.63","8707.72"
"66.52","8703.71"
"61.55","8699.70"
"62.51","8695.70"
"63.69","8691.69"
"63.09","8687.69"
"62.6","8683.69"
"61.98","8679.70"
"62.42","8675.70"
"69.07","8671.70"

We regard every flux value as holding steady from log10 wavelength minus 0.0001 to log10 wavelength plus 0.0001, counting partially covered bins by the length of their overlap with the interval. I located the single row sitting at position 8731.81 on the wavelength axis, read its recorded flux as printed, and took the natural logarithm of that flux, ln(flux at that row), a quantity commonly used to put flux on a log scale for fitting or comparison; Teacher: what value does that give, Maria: 4.236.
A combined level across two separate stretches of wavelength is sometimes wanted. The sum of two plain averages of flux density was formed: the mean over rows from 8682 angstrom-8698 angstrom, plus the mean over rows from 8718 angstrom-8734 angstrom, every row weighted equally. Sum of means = 129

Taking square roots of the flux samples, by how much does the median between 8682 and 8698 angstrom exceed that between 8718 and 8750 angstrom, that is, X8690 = -0.23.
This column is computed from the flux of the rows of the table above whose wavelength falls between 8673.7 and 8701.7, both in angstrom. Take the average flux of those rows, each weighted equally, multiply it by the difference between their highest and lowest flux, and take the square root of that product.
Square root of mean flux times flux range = 11.6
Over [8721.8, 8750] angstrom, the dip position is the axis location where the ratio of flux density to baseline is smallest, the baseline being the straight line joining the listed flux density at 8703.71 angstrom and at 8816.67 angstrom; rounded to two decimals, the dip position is 8727.79 angstrom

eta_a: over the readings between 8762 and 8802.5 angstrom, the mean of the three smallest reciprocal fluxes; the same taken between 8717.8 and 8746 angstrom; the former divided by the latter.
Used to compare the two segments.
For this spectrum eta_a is 0.96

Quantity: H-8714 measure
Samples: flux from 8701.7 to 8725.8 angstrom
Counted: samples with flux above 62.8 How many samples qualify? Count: 6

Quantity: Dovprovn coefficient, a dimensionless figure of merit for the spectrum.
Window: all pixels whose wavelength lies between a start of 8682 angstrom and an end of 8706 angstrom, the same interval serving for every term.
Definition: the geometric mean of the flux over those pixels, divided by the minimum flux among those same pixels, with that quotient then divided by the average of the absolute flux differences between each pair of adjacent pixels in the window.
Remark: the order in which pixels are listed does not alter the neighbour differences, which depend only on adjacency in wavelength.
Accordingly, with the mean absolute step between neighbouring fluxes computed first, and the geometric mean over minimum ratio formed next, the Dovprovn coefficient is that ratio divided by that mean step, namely 0.63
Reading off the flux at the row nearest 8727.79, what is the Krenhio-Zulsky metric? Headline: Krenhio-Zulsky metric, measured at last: 60.98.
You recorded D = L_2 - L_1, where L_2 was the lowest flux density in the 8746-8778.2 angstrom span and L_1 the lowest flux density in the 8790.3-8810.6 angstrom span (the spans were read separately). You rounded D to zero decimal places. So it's -4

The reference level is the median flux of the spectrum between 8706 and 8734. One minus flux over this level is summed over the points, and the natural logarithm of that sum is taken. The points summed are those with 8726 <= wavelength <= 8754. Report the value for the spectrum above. -0.84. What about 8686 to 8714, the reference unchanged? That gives -1.03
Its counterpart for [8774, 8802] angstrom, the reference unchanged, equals -1.37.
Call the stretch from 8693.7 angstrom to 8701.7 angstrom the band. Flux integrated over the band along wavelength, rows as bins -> 497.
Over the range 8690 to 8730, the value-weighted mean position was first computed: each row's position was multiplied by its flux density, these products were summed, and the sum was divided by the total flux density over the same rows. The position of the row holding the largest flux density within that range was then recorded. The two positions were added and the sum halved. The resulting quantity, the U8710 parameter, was 8708.8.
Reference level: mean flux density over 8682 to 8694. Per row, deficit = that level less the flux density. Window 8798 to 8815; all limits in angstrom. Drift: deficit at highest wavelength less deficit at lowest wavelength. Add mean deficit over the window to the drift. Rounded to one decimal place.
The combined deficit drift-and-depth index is 2.7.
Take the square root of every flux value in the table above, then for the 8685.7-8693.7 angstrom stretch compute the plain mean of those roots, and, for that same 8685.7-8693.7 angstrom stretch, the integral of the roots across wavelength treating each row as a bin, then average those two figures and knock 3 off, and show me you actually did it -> 32.8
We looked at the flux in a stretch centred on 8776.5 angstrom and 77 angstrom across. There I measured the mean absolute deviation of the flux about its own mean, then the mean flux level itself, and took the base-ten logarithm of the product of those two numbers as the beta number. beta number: 2.21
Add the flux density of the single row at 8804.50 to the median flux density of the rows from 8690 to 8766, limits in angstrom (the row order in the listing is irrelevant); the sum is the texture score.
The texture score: 136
